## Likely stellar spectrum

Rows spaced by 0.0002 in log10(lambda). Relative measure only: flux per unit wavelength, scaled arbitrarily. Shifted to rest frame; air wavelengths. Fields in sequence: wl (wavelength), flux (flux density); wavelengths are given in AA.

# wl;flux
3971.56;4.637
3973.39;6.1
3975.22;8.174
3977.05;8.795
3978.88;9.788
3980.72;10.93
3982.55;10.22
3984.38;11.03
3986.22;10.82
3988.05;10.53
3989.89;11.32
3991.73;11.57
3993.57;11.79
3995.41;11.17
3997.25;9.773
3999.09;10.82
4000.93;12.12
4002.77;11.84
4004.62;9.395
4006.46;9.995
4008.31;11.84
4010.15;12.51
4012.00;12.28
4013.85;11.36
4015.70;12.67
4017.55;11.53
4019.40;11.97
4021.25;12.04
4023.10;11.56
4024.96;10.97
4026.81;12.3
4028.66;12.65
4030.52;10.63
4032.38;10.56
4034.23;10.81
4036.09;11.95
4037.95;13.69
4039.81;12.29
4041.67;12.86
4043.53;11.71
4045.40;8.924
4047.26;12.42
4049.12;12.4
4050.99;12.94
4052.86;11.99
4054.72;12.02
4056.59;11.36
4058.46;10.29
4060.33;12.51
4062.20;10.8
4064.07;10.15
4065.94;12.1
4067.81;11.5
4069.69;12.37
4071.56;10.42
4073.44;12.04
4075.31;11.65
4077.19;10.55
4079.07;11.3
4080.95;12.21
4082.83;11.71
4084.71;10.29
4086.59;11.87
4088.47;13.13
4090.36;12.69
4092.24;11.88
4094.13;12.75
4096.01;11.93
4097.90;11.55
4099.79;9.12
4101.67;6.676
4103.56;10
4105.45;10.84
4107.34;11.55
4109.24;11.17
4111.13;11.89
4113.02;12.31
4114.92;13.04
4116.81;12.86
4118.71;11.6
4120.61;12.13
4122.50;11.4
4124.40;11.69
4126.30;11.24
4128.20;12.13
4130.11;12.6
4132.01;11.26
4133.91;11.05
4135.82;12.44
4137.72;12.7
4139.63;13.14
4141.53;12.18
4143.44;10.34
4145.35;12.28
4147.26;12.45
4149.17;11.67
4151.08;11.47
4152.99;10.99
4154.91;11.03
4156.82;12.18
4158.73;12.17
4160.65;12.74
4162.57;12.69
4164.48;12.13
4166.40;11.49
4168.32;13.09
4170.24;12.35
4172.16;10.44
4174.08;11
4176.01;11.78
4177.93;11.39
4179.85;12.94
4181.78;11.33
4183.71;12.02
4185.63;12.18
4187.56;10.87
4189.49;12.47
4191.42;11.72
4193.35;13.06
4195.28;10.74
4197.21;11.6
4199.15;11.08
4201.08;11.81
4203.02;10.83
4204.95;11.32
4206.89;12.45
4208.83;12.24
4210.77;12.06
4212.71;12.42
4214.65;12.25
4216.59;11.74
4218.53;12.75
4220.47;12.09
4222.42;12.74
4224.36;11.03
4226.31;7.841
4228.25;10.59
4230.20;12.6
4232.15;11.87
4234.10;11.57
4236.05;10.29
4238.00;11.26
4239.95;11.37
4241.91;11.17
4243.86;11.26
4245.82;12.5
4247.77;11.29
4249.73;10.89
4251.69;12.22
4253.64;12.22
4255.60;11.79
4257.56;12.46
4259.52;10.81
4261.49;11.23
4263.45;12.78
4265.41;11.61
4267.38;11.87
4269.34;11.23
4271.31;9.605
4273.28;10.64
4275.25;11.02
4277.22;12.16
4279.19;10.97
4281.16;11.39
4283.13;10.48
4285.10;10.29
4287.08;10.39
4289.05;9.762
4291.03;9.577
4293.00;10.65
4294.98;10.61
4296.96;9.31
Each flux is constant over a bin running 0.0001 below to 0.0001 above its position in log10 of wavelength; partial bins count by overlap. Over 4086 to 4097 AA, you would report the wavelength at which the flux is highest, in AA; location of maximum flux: 4088.47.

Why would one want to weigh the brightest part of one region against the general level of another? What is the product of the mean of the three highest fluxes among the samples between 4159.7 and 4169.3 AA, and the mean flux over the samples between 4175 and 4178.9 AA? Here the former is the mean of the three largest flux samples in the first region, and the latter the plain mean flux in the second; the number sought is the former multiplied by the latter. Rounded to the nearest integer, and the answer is 149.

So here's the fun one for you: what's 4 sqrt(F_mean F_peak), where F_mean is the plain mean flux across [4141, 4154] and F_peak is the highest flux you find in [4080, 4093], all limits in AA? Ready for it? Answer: 49.4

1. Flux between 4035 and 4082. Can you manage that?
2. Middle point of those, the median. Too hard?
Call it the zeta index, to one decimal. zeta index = 12.0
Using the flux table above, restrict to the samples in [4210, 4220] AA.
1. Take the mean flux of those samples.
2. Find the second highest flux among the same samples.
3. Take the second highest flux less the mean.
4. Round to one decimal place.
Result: 0.2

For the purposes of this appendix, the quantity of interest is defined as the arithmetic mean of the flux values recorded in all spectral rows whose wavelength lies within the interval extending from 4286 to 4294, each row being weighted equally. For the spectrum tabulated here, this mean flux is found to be 10.1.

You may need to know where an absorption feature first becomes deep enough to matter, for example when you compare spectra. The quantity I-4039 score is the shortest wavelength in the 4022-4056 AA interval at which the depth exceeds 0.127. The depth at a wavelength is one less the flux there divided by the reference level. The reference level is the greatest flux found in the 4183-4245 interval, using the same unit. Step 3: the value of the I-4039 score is 4024.96 AA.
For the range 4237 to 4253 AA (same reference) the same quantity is 4238.00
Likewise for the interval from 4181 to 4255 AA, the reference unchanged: 4181.78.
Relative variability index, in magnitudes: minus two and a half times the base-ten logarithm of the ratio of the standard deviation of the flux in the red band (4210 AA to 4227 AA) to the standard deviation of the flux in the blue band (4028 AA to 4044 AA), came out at -0.4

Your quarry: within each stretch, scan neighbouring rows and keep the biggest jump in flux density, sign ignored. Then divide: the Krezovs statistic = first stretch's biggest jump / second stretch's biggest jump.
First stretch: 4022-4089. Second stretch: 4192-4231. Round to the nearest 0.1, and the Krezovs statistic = 1.1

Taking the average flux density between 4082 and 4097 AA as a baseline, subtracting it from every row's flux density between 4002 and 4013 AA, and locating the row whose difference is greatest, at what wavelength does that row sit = 4010.15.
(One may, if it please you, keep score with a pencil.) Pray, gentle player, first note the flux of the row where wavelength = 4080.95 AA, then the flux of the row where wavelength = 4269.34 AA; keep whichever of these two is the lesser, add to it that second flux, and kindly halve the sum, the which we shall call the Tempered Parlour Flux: 11.2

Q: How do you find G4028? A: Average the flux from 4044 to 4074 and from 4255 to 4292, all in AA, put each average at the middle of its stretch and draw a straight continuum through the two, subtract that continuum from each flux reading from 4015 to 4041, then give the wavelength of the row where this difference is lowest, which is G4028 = 4032.38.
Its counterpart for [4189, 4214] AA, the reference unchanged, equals 4195.28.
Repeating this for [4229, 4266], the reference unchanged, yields 4236.05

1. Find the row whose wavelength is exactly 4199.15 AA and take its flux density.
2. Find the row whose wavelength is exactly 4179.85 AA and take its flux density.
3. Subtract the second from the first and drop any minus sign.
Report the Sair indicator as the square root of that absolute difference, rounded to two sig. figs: 1.4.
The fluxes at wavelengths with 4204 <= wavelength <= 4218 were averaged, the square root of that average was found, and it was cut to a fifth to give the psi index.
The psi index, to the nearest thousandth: 0.695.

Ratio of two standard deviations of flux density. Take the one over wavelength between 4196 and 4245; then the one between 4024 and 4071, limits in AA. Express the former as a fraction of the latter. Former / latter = 0.95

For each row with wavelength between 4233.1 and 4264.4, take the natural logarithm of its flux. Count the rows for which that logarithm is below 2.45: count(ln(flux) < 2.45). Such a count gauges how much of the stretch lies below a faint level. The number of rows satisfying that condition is 10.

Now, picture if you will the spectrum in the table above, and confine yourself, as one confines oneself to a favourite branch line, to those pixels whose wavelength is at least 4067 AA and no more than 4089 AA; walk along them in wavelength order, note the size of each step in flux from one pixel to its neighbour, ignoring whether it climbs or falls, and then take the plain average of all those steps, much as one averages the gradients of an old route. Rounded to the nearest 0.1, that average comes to 1.1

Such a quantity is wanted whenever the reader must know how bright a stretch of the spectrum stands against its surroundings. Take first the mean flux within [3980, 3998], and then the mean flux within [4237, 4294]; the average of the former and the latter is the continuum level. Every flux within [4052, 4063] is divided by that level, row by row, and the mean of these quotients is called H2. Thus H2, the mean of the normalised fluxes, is 1.04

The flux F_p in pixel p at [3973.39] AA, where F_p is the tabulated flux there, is 6.1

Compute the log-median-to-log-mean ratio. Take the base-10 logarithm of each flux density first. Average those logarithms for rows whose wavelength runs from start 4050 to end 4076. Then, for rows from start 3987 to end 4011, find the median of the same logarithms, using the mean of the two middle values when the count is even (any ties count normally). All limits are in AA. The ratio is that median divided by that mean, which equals 0.992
